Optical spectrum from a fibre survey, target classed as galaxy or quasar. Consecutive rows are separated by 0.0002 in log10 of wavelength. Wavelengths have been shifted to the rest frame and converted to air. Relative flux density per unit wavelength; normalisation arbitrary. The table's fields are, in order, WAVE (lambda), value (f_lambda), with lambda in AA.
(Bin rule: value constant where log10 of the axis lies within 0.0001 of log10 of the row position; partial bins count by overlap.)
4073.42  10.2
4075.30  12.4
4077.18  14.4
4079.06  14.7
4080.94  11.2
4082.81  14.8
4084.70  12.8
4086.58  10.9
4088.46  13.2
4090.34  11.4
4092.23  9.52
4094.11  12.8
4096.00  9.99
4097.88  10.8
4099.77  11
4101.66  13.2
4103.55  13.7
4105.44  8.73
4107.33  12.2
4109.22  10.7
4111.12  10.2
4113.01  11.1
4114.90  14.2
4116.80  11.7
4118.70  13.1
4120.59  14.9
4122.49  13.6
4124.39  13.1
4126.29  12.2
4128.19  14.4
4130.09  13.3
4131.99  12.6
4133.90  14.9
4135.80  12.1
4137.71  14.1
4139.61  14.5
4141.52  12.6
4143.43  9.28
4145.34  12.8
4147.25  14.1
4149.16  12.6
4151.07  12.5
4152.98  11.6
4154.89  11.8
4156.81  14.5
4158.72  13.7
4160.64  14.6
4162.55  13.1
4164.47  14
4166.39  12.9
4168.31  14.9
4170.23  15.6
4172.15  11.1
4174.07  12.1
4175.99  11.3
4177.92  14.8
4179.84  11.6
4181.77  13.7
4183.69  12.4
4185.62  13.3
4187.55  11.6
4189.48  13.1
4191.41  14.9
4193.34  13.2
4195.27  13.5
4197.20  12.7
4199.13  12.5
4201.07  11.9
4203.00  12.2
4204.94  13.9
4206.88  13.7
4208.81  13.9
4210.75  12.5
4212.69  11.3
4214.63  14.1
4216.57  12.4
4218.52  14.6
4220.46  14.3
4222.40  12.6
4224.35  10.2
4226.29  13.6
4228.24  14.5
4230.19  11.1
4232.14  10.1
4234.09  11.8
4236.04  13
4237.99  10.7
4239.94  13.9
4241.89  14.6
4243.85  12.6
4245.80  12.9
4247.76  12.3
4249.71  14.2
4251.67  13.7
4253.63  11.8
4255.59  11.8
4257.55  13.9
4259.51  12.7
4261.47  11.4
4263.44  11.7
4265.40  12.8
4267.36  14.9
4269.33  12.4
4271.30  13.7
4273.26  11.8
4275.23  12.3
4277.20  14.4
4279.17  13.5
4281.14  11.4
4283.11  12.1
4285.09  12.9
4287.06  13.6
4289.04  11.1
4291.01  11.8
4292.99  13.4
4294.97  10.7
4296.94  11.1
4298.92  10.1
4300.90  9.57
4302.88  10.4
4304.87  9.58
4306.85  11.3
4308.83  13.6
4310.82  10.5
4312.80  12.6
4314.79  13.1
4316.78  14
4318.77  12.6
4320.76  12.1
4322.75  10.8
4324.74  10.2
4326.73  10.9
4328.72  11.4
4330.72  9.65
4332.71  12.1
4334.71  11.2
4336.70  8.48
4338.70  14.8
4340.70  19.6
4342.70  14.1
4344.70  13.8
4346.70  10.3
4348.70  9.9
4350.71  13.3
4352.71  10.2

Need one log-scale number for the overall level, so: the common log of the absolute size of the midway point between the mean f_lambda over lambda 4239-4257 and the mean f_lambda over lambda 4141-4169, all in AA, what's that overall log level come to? 1.12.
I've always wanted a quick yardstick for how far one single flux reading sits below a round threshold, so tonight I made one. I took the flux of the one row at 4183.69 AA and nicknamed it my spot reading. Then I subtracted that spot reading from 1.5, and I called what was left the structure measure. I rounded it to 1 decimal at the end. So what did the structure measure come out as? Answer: -10.9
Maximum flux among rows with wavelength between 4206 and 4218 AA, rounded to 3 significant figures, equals 14.1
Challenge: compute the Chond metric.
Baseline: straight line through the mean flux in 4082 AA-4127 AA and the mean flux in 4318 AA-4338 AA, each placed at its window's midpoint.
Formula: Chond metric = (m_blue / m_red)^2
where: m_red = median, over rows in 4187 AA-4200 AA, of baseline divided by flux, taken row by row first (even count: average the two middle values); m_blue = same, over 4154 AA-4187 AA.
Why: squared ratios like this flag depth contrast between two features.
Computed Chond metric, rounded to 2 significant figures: 0.97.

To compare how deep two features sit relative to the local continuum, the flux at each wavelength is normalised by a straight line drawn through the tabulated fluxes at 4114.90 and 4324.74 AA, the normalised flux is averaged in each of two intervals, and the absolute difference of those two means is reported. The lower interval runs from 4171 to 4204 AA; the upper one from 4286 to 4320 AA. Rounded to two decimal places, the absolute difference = 0.11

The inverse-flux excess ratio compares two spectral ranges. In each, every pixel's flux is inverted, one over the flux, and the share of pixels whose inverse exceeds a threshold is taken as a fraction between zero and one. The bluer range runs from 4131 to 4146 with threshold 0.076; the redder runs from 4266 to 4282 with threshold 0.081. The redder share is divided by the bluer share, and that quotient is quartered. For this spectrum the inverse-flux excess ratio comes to 0.15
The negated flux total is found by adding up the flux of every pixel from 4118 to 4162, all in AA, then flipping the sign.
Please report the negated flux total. -303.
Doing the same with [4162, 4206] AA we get -300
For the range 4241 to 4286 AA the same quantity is -296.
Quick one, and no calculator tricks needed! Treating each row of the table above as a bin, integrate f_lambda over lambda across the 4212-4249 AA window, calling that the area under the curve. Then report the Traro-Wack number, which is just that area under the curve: 469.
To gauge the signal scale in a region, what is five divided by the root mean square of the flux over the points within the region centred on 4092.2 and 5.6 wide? 0.44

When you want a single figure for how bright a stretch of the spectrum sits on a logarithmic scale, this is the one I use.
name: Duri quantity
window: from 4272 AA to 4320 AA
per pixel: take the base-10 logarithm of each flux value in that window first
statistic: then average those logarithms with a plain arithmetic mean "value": 1.08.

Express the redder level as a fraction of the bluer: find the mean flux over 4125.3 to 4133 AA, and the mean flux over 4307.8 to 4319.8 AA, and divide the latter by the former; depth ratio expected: 0.97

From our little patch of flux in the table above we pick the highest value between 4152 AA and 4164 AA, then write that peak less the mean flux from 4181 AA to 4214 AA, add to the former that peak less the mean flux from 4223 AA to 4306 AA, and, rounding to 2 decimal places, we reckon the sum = 3.95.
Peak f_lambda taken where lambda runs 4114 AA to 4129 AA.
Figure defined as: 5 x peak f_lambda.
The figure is 74.5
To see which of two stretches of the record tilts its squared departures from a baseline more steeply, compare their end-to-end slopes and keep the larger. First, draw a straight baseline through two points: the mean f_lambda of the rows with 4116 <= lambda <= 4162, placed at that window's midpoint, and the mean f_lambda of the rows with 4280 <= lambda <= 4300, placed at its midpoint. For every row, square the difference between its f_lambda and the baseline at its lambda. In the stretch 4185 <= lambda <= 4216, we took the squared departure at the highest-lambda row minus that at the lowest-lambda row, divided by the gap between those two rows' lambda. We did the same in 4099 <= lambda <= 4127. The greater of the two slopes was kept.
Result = 0.080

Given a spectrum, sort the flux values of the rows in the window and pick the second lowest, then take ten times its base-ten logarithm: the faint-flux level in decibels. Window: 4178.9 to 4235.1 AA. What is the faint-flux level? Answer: 10.1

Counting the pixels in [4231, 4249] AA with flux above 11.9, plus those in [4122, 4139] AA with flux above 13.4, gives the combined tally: 10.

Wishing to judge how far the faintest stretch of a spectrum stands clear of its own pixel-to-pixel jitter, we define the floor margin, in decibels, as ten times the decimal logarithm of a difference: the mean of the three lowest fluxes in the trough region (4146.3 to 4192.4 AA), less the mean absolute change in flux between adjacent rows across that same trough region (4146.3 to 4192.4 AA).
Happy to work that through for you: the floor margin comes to 9.9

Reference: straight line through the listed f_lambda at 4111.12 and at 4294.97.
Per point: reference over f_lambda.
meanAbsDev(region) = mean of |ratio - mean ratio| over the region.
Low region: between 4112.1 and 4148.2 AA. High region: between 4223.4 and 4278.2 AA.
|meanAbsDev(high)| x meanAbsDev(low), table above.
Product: 0.0053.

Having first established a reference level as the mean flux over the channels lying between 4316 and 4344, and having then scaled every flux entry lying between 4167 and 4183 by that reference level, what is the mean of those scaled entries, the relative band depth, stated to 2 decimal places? 1.07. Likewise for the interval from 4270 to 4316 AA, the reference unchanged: 0.97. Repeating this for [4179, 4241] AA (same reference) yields 1.04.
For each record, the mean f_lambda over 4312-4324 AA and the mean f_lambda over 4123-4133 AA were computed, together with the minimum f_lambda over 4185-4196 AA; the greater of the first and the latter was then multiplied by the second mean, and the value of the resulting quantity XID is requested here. 164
